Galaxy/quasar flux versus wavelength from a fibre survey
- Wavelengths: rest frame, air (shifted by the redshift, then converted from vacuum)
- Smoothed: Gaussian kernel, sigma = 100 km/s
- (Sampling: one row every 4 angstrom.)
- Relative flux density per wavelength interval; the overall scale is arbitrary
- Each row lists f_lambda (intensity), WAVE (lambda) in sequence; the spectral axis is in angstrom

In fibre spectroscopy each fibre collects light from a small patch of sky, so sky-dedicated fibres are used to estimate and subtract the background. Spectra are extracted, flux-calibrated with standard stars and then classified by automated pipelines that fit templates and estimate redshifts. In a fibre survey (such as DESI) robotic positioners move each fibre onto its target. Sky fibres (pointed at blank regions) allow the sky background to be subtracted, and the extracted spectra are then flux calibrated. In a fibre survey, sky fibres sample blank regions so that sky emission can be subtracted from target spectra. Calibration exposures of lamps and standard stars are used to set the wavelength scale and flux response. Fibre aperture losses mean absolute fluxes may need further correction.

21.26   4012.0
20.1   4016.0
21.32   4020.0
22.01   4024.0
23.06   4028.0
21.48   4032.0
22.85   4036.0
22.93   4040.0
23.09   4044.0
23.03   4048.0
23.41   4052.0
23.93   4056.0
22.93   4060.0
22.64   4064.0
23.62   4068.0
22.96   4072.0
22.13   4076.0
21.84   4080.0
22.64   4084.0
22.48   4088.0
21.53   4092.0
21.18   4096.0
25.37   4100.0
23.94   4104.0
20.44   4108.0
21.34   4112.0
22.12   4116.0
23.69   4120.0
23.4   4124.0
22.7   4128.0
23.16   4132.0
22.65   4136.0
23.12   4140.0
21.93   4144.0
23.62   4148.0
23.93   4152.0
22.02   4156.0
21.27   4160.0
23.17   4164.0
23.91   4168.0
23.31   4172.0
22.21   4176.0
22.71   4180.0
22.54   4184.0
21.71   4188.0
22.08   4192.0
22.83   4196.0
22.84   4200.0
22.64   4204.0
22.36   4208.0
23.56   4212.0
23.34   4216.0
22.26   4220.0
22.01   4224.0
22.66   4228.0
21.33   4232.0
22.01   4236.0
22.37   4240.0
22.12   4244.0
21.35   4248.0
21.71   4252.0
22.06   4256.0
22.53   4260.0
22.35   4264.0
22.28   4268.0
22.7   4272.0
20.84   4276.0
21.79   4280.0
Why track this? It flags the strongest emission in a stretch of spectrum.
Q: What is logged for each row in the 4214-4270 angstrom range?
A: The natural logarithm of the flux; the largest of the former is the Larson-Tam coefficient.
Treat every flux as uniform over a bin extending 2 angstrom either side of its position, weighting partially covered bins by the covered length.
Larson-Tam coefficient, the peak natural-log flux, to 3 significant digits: 3.15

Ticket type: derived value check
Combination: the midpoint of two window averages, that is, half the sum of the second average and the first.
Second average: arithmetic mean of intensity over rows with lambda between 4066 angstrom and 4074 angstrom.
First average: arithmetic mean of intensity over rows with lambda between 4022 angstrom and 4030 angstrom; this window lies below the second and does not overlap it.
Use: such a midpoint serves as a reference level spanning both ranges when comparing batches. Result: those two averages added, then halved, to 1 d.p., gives 22.9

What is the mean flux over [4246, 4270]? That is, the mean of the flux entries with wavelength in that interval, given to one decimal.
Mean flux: 22.0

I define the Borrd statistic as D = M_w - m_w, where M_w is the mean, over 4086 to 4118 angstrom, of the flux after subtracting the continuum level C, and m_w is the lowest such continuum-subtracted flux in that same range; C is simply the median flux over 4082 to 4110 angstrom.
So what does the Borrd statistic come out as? 1.86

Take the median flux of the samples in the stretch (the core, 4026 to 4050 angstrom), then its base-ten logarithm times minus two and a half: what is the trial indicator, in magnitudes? -3.40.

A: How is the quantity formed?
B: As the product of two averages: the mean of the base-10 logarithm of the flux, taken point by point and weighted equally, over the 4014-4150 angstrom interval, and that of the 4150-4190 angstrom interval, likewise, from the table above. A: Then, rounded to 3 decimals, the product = 1.835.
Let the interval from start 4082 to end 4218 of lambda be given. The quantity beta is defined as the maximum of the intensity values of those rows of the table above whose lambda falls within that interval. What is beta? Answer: 25.37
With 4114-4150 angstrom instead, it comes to 23.69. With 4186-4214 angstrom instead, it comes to 23.56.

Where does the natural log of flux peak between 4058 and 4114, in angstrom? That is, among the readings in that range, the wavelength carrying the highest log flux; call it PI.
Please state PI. 4100.0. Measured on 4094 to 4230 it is 4100.0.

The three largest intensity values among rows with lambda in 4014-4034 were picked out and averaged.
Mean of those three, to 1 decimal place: 22.2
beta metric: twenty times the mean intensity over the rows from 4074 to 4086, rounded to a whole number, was 444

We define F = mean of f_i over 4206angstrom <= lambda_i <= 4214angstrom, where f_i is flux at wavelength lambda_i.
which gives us 23.0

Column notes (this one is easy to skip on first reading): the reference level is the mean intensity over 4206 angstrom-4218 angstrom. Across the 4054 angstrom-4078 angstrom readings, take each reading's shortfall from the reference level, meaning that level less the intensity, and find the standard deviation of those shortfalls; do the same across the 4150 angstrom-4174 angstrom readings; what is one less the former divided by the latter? 0.39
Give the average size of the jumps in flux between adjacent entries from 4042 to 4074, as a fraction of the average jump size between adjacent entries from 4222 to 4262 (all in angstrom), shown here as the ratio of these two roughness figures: 1.0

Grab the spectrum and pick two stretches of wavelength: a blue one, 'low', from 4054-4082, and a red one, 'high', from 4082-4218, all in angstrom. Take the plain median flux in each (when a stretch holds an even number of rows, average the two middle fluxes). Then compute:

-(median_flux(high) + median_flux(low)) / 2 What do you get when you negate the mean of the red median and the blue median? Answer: -22.8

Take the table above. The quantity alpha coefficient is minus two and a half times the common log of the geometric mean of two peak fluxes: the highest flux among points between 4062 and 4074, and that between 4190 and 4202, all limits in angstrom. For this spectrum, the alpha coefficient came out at -3.41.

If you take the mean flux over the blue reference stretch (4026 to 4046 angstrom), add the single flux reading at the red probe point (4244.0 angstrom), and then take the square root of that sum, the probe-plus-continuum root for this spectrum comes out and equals 6.69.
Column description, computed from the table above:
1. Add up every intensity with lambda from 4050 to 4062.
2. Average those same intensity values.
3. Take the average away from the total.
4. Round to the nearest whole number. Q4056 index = 47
